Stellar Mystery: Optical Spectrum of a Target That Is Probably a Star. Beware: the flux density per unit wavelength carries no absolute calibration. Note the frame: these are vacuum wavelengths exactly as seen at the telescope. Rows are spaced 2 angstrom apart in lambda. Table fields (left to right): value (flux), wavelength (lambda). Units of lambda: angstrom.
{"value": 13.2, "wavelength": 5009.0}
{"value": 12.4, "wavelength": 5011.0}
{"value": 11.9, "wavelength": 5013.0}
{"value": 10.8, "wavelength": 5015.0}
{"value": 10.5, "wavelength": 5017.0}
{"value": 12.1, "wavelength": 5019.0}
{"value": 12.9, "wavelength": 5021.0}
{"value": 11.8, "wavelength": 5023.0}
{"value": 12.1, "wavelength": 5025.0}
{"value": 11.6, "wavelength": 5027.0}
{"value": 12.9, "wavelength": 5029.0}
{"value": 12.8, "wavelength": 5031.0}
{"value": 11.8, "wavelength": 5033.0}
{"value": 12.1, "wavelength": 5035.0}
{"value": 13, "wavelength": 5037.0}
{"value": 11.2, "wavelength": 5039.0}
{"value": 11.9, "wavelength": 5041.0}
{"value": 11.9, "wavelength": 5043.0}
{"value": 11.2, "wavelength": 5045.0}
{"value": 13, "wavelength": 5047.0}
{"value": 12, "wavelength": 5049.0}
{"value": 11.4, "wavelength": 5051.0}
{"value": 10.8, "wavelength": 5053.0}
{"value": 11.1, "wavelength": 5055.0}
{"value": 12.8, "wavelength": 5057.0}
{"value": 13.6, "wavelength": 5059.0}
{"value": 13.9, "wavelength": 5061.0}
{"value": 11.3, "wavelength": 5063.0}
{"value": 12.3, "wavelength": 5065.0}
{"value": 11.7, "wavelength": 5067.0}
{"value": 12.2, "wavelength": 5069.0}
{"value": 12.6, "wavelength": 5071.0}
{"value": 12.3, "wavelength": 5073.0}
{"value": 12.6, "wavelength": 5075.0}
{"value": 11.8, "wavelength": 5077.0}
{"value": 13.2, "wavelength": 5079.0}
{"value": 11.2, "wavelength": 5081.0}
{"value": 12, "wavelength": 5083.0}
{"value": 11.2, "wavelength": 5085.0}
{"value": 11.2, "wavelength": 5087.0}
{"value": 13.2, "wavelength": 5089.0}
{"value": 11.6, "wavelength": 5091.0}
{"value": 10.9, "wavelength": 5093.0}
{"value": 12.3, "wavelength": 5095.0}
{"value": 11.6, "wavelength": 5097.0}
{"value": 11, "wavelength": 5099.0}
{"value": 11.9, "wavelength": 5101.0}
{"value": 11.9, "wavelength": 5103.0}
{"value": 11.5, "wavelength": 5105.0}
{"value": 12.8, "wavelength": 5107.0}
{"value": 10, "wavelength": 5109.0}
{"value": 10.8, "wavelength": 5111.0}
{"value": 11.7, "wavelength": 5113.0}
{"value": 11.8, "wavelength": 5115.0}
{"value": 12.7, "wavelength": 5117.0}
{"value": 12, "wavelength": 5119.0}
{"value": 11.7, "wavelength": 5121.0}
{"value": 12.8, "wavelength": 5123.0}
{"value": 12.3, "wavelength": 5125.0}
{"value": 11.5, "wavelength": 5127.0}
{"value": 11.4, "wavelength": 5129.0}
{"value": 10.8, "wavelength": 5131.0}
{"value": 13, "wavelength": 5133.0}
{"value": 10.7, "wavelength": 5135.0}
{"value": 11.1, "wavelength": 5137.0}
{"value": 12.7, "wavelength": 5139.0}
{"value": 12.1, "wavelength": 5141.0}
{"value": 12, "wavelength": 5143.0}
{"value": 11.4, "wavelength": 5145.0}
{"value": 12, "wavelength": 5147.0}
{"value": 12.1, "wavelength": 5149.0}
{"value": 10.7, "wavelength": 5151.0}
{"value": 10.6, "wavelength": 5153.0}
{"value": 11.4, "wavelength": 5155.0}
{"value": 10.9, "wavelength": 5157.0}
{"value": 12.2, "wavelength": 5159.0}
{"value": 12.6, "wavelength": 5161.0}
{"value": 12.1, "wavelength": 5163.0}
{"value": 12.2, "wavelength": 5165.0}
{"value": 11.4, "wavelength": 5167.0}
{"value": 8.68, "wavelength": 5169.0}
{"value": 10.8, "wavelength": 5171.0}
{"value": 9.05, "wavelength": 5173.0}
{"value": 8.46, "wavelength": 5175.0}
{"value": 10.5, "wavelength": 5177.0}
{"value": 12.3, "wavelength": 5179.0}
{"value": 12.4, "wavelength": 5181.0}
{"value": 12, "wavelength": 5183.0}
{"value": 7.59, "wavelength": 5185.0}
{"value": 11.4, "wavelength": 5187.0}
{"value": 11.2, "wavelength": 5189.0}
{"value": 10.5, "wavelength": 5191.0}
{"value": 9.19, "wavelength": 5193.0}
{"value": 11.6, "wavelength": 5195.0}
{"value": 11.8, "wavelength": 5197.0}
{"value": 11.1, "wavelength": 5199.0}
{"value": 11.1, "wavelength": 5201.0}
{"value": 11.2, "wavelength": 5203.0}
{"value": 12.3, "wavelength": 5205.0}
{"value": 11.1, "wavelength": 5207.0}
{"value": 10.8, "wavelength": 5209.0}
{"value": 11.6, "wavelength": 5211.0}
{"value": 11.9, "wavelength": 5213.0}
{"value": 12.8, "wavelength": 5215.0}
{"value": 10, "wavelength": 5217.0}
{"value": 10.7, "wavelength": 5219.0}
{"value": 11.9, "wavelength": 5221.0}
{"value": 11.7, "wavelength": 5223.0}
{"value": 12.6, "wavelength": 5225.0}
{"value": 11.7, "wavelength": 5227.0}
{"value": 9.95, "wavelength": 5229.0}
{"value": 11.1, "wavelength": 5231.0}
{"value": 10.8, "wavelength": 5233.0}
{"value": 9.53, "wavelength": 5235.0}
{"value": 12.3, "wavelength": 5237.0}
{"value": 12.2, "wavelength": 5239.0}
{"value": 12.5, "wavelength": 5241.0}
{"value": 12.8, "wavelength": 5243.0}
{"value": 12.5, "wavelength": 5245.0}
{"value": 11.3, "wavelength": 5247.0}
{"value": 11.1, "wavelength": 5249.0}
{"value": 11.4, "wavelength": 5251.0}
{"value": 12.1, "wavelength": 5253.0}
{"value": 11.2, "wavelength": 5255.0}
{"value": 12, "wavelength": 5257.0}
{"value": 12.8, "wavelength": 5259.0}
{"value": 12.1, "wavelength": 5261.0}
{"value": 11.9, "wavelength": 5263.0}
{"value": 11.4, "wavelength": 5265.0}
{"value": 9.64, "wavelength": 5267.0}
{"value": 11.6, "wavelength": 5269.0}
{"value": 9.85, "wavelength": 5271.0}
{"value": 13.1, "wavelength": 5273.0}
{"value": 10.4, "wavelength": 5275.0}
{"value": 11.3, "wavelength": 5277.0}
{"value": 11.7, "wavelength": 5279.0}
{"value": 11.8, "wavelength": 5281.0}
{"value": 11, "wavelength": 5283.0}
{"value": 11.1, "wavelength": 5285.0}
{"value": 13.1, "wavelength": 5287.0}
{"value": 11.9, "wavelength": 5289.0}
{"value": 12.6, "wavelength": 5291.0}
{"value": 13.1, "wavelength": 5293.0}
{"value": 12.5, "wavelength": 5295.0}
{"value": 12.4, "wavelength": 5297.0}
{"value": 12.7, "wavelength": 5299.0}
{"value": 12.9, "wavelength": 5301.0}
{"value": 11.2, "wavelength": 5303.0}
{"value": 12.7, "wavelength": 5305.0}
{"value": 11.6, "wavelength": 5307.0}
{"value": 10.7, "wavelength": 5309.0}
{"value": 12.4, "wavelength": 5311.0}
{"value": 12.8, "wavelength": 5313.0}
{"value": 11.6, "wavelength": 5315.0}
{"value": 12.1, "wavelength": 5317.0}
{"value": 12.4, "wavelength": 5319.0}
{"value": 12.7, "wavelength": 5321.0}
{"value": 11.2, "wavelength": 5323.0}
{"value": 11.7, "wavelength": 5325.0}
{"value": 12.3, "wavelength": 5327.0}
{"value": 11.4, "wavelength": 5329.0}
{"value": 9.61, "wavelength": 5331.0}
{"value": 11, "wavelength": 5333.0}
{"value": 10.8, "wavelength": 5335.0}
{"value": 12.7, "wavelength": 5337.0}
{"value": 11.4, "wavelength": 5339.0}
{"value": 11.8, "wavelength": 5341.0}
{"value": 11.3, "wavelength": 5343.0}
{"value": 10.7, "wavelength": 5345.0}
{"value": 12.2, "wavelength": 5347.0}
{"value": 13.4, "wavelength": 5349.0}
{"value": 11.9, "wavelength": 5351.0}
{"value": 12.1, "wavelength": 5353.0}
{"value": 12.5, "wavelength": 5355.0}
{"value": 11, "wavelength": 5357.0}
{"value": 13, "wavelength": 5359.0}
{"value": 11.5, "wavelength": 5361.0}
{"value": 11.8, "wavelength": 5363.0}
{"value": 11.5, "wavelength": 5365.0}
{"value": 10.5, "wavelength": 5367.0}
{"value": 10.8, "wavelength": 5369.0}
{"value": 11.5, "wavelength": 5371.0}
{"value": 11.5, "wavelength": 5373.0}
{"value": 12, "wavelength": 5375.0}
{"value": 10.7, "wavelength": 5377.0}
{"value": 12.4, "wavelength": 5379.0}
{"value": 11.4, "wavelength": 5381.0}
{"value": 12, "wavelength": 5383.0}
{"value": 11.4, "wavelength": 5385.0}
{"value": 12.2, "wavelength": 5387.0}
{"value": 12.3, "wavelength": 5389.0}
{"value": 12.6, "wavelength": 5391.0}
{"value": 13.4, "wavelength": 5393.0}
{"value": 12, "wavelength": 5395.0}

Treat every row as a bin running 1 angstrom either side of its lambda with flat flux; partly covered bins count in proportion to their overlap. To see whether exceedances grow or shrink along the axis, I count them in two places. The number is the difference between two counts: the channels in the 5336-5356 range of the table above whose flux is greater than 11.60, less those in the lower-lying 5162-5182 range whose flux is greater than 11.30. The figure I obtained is 2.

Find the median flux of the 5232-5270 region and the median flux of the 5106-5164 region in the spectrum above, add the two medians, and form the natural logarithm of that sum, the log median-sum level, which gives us 3.165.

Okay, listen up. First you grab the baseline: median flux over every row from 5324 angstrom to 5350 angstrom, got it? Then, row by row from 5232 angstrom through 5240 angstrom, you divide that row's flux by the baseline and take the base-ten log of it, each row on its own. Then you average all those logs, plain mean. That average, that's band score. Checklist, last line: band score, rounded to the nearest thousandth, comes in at -0.010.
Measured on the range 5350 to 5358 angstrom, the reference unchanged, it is 0.017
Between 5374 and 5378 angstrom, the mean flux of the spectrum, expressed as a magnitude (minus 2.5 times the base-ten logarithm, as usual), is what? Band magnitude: -2.64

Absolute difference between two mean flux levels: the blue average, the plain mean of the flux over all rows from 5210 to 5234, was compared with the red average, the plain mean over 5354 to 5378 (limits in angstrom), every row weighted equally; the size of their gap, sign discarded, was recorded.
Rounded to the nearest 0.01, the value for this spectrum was 0.13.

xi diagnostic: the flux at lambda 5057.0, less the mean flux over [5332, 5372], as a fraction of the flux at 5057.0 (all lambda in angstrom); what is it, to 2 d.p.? 0.09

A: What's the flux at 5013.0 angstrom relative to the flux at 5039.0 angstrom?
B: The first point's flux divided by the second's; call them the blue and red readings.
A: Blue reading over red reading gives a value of 1.06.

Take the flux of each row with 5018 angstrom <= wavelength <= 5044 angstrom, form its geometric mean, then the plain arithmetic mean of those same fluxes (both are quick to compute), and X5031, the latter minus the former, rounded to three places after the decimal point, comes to 0.012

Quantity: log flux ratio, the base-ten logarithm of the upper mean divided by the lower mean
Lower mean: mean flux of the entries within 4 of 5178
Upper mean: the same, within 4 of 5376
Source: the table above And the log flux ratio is 0.03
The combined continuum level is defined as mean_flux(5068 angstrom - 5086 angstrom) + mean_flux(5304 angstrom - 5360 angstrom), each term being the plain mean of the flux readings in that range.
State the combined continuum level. 23.9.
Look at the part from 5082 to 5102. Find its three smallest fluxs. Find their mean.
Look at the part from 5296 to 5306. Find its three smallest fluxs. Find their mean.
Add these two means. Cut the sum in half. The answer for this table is 11.6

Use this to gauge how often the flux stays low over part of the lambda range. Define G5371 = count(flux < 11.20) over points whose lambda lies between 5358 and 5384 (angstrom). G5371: 3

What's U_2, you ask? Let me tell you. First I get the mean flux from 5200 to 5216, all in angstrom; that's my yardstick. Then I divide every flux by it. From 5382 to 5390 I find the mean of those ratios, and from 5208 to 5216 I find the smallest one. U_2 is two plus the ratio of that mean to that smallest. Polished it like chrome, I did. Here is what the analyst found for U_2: 3.11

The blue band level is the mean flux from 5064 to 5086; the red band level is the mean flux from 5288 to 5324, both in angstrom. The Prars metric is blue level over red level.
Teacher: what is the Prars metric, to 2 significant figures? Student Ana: 0.99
